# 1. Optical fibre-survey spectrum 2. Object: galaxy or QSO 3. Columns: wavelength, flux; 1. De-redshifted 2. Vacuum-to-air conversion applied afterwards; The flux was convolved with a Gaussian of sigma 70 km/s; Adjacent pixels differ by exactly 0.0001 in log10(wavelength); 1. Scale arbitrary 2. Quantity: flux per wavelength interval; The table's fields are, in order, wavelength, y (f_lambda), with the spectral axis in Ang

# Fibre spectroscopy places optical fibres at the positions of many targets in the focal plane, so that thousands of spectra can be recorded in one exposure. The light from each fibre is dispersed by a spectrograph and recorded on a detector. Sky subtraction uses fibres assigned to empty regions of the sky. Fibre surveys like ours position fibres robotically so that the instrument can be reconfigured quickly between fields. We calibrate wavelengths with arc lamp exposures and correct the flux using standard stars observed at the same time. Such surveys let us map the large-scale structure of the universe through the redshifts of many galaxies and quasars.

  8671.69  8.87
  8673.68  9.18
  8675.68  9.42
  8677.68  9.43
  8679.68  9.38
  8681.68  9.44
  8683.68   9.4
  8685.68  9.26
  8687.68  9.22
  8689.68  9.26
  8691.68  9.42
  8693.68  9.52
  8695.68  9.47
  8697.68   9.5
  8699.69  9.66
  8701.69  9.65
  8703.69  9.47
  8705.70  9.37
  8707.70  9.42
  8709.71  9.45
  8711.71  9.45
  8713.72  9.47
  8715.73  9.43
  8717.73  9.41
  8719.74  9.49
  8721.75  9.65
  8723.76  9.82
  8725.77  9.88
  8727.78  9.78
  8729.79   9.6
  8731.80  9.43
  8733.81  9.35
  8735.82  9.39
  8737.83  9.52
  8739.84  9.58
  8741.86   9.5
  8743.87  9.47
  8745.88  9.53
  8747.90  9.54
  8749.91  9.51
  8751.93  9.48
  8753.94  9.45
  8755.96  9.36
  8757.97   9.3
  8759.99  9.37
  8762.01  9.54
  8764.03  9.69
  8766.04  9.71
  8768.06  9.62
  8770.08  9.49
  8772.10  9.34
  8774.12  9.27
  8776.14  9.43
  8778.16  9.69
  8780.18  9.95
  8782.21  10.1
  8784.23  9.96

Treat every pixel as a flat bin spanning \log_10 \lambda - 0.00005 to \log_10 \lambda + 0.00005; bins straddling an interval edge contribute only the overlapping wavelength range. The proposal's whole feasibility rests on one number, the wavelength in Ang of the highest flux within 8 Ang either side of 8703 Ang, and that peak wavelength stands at 8699.69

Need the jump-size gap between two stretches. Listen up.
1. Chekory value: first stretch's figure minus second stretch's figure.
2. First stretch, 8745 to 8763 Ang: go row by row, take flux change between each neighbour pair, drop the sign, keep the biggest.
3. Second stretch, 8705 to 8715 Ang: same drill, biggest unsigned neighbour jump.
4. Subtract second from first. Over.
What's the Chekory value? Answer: 0.12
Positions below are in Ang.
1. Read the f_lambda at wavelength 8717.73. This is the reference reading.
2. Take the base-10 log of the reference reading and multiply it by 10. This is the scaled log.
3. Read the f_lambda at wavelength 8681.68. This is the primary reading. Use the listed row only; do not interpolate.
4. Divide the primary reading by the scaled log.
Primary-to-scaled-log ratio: 0.970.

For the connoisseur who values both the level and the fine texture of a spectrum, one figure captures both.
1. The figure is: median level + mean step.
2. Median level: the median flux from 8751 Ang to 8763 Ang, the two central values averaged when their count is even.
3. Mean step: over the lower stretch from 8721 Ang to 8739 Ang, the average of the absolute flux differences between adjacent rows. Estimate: 9.53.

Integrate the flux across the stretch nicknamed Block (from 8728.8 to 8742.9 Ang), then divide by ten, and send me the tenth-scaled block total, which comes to 13.4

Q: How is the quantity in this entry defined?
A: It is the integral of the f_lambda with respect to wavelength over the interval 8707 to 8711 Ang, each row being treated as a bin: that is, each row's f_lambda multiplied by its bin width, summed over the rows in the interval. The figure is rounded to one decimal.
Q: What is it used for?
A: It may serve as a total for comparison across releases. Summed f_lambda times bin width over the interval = 37.8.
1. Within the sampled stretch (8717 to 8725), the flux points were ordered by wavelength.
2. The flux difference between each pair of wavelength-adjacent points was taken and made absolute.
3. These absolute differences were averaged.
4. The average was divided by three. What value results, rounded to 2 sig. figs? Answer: 0.046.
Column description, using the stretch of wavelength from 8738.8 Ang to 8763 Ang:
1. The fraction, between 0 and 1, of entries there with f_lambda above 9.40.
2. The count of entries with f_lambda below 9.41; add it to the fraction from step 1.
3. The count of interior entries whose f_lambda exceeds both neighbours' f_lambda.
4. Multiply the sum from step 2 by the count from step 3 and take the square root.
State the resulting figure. 1.94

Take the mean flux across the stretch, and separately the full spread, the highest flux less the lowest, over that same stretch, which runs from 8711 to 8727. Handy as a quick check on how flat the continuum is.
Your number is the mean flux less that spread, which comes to 9.11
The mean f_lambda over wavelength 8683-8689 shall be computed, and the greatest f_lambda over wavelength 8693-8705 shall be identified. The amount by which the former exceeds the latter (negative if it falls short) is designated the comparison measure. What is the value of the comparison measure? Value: -0.37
